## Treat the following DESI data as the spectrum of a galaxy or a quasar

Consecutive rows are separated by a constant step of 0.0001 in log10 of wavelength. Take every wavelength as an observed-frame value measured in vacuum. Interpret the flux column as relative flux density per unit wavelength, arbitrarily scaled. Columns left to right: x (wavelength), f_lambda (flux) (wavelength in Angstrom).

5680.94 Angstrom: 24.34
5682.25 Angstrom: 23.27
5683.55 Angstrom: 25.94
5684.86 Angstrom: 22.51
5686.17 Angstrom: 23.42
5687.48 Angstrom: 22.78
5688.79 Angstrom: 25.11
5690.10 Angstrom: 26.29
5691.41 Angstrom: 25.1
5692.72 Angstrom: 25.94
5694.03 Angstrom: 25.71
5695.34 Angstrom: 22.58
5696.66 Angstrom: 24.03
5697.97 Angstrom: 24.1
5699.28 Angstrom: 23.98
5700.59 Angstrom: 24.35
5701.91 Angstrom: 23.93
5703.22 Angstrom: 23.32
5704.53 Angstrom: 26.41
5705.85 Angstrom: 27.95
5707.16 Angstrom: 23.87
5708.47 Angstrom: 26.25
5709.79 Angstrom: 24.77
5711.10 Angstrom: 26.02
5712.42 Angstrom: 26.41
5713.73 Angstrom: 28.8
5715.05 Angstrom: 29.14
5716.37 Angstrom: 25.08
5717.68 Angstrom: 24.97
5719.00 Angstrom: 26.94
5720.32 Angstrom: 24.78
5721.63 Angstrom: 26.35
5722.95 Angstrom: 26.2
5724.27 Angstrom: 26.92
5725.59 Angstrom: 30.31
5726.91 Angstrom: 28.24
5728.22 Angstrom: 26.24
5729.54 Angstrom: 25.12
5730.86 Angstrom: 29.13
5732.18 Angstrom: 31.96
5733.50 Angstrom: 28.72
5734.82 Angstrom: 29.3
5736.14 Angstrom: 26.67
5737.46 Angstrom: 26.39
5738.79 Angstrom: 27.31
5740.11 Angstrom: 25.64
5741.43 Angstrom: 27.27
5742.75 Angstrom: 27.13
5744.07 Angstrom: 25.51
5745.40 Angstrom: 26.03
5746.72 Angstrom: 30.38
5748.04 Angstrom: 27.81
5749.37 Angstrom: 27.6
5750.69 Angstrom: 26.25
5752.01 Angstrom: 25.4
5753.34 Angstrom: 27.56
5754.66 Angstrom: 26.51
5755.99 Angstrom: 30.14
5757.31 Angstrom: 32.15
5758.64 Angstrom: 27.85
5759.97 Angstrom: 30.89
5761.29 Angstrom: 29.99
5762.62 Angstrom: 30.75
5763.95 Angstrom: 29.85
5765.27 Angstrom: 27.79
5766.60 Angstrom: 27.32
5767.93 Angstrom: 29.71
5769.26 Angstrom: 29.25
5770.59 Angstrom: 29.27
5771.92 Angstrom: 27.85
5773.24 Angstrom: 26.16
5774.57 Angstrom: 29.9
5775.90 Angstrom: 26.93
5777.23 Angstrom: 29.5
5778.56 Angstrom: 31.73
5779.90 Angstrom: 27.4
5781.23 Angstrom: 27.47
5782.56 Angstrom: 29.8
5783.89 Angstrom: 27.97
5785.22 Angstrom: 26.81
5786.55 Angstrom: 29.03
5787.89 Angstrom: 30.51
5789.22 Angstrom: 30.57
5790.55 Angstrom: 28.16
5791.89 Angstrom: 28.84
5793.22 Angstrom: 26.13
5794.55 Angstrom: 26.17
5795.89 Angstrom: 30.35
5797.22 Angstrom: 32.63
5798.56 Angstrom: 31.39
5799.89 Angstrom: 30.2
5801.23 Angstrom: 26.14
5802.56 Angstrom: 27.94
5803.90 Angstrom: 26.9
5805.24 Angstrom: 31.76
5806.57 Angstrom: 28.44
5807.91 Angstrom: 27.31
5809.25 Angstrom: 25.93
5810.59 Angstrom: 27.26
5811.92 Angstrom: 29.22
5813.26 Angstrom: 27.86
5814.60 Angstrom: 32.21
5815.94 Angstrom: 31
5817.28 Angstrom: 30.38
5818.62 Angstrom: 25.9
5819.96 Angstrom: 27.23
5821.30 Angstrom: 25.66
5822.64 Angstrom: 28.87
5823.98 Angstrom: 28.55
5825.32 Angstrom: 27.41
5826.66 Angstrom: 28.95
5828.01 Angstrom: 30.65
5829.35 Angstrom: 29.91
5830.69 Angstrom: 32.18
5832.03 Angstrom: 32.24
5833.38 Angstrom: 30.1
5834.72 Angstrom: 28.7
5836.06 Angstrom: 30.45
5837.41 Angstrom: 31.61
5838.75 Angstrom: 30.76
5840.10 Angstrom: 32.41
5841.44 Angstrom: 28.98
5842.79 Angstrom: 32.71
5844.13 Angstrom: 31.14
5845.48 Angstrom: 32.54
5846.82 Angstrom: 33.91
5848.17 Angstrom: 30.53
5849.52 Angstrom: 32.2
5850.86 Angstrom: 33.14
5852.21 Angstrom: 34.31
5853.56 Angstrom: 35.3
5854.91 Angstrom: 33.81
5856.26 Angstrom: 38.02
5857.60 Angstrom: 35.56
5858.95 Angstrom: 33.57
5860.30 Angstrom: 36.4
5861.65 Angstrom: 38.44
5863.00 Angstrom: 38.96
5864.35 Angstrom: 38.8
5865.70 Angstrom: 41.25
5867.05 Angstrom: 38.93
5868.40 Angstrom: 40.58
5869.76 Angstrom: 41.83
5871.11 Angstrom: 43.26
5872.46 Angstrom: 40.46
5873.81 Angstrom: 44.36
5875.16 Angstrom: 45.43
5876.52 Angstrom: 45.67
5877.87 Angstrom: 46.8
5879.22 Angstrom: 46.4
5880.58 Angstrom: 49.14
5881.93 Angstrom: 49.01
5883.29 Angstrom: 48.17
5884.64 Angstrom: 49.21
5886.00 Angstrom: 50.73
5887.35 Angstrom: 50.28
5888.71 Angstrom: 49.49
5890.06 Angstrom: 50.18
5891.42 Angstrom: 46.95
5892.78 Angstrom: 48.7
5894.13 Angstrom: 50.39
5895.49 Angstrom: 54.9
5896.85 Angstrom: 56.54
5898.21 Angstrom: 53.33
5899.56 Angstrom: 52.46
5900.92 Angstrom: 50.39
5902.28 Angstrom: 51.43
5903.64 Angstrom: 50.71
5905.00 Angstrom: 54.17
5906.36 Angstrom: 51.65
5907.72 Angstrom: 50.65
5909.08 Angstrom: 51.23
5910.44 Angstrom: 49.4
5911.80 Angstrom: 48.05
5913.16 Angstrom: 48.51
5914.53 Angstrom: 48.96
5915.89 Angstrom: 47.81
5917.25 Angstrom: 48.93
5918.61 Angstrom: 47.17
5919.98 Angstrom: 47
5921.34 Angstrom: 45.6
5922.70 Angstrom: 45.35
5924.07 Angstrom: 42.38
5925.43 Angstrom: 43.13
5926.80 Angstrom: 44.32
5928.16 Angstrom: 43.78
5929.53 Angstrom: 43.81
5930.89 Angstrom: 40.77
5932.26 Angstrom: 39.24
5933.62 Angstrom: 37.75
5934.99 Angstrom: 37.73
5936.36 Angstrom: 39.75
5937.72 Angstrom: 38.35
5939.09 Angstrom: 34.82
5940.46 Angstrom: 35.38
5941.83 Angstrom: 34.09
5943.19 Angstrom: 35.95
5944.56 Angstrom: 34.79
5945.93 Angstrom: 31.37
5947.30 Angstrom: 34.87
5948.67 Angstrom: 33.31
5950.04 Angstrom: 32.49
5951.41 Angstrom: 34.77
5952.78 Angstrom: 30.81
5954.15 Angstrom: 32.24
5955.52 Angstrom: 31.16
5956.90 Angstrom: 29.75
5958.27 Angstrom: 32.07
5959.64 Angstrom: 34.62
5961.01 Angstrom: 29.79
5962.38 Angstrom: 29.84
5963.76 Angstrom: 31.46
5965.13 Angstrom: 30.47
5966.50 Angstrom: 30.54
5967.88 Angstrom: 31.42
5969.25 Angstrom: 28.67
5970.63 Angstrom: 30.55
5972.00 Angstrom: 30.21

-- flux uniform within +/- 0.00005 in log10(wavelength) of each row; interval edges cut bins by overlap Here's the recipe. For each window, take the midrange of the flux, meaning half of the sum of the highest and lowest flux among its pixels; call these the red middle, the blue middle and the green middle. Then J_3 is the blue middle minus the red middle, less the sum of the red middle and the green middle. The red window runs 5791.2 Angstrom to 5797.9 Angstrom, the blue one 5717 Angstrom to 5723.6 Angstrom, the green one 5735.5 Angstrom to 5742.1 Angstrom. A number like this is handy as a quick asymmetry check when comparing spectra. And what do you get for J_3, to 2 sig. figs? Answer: -59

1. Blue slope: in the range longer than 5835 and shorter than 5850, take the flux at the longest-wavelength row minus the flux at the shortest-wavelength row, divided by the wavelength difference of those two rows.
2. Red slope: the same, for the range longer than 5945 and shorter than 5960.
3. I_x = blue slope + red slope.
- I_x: 0.4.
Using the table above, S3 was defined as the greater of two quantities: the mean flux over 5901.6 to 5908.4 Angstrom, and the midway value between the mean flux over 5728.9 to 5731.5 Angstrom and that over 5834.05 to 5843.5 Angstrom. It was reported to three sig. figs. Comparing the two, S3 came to 51.7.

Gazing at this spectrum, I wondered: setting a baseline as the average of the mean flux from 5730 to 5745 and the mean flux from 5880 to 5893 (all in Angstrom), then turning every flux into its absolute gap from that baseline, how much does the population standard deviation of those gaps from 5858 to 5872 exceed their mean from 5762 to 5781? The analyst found -7.92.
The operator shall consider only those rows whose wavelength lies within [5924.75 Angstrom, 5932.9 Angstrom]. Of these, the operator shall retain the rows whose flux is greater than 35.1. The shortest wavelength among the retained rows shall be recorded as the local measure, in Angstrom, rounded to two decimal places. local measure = 5925.43 Angstrom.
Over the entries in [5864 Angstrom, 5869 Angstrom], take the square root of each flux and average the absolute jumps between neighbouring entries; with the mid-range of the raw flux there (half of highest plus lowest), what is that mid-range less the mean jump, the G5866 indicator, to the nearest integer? 40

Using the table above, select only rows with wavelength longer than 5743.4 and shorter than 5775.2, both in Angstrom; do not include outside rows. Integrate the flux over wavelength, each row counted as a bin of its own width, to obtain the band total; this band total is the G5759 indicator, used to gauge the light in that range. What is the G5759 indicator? 904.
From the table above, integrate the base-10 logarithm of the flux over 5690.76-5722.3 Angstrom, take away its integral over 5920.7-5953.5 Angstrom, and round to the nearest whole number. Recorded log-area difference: -7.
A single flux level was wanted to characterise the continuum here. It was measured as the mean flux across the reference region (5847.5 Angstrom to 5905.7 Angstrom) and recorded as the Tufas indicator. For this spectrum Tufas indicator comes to 44.2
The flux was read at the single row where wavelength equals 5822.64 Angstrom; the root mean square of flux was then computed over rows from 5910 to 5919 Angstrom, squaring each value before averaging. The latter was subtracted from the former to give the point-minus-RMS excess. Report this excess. -20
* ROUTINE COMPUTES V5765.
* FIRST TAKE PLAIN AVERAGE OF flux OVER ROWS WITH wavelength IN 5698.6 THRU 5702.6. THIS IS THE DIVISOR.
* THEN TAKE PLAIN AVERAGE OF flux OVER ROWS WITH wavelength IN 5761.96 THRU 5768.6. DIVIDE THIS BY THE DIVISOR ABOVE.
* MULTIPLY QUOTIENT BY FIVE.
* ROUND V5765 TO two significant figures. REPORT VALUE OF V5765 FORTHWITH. 6.0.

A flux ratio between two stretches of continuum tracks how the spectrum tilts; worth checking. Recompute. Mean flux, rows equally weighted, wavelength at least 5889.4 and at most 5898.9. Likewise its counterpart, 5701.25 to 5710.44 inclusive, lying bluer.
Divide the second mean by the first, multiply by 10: 4.9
